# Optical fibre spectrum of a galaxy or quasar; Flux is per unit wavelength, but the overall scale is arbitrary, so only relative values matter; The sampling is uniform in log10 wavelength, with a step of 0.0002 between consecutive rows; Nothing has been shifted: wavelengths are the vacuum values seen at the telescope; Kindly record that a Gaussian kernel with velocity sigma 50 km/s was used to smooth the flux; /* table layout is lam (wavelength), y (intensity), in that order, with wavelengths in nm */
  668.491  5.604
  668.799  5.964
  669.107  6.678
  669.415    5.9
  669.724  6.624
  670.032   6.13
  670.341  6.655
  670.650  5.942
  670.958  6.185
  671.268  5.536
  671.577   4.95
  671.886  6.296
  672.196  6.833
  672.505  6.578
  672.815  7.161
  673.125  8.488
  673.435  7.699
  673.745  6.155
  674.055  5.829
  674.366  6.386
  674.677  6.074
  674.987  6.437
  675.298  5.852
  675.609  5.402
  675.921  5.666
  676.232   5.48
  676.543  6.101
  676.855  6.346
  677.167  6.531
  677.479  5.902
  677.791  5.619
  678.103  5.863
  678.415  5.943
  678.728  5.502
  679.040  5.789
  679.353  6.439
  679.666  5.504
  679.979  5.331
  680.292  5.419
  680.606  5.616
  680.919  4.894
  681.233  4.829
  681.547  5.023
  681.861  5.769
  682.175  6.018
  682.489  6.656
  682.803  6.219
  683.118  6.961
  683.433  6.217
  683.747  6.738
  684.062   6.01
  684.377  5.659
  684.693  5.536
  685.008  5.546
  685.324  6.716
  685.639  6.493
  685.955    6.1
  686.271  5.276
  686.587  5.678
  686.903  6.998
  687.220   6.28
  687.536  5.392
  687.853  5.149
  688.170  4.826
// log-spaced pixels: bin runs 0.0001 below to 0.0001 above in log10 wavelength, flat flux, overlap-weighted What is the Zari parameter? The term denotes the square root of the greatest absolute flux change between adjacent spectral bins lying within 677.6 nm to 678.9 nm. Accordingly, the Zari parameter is 0.66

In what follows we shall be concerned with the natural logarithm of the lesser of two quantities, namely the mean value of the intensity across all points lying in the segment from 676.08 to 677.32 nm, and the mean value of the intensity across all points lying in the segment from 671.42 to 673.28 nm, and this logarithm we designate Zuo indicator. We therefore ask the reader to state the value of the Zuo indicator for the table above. 1.81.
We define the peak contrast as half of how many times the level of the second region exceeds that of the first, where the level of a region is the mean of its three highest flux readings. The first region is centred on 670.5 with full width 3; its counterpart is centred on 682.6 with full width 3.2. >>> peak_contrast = 0.510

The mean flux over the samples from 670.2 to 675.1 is 6.45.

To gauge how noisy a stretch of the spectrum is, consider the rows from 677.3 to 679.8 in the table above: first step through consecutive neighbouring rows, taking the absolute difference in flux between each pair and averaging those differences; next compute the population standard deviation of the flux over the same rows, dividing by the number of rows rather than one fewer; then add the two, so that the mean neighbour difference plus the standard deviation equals 0.7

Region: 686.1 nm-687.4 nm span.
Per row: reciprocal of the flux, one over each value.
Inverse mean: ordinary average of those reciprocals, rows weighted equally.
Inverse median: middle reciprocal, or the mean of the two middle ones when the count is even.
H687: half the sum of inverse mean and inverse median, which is 0.167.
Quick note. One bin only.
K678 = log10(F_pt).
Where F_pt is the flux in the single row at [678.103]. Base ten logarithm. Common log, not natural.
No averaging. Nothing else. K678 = 0.768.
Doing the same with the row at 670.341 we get 0.823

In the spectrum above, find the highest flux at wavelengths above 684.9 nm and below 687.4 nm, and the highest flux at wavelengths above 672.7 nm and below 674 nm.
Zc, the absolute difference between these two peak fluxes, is 1.49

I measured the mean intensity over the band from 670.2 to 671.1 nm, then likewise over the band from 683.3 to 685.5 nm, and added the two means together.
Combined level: 12.32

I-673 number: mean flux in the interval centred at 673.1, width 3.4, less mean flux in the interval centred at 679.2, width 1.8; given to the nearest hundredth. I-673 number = 0.83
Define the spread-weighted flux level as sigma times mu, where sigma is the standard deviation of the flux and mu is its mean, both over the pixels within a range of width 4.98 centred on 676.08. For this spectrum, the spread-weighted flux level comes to 2.0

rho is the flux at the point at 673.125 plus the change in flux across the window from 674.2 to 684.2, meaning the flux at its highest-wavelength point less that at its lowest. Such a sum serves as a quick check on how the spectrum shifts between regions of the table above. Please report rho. 8.1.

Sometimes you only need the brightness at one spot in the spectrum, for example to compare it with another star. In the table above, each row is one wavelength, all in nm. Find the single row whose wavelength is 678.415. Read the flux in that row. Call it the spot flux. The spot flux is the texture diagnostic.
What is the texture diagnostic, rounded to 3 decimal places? 5.943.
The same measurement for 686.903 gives 6.998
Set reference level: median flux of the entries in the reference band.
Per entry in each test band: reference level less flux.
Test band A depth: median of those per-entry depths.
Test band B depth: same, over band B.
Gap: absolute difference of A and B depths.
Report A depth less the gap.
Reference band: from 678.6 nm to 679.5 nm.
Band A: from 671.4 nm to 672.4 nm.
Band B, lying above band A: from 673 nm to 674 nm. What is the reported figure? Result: -1.9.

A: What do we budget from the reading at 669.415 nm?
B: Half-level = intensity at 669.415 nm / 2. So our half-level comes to 2.95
